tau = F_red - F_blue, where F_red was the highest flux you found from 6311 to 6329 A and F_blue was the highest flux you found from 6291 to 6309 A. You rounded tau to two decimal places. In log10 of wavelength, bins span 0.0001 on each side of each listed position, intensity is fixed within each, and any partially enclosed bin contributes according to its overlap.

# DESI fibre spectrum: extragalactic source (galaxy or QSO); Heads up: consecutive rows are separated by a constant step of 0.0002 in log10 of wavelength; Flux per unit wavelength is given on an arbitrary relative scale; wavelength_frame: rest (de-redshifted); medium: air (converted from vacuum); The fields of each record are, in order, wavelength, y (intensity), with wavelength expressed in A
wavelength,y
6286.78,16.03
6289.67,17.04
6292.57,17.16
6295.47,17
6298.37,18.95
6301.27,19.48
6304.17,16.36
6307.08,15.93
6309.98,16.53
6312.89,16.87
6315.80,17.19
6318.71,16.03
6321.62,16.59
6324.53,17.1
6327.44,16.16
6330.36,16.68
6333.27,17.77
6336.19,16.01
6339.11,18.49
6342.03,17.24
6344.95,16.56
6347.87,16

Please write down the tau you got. -2.29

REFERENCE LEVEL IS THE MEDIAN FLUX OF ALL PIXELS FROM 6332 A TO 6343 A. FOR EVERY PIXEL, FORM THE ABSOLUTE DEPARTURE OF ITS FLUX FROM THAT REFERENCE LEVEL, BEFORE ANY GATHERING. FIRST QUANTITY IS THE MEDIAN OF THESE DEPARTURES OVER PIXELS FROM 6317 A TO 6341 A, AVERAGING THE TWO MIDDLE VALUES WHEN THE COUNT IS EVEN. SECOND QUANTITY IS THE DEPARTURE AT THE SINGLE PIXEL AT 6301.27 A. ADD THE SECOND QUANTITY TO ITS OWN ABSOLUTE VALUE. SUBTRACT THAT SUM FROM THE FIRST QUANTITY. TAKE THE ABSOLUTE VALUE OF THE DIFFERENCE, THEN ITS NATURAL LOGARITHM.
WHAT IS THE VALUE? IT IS 1.1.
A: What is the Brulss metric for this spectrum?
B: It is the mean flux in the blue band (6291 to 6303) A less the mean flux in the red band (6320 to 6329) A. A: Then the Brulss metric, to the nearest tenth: 1.5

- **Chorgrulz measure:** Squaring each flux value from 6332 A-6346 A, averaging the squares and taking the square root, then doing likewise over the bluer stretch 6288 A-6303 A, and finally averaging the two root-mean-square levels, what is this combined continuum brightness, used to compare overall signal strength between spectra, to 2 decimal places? 17.60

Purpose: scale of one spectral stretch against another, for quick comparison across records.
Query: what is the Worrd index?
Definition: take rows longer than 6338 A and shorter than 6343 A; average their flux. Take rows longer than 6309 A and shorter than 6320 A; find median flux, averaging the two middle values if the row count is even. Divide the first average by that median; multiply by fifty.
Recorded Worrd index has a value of 53.5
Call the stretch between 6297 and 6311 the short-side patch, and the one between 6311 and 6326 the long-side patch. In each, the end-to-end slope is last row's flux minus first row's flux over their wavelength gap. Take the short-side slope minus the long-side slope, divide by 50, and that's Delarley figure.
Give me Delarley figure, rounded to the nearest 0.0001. -0.0046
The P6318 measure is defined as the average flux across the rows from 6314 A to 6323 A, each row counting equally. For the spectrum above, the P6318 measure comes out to 16.6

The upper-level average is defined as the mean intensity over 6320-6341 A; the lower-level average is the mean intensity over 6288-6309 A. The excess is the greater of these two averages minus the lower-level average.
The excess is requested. 0.00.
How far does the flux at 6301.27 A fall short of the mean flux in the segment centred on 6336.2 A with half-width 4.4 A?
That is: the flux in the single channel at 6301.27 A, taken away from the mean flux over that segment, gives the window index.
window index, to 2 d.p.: -2.06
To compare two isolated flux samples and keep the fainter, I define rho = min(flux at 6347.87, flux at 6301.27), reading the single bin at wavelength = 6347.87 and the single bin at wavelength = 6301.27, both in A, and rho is 16.0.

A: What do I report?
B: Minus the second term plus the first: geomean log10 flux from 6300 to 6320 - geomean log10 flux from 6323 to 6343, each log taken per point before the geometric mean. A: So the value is 0.00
